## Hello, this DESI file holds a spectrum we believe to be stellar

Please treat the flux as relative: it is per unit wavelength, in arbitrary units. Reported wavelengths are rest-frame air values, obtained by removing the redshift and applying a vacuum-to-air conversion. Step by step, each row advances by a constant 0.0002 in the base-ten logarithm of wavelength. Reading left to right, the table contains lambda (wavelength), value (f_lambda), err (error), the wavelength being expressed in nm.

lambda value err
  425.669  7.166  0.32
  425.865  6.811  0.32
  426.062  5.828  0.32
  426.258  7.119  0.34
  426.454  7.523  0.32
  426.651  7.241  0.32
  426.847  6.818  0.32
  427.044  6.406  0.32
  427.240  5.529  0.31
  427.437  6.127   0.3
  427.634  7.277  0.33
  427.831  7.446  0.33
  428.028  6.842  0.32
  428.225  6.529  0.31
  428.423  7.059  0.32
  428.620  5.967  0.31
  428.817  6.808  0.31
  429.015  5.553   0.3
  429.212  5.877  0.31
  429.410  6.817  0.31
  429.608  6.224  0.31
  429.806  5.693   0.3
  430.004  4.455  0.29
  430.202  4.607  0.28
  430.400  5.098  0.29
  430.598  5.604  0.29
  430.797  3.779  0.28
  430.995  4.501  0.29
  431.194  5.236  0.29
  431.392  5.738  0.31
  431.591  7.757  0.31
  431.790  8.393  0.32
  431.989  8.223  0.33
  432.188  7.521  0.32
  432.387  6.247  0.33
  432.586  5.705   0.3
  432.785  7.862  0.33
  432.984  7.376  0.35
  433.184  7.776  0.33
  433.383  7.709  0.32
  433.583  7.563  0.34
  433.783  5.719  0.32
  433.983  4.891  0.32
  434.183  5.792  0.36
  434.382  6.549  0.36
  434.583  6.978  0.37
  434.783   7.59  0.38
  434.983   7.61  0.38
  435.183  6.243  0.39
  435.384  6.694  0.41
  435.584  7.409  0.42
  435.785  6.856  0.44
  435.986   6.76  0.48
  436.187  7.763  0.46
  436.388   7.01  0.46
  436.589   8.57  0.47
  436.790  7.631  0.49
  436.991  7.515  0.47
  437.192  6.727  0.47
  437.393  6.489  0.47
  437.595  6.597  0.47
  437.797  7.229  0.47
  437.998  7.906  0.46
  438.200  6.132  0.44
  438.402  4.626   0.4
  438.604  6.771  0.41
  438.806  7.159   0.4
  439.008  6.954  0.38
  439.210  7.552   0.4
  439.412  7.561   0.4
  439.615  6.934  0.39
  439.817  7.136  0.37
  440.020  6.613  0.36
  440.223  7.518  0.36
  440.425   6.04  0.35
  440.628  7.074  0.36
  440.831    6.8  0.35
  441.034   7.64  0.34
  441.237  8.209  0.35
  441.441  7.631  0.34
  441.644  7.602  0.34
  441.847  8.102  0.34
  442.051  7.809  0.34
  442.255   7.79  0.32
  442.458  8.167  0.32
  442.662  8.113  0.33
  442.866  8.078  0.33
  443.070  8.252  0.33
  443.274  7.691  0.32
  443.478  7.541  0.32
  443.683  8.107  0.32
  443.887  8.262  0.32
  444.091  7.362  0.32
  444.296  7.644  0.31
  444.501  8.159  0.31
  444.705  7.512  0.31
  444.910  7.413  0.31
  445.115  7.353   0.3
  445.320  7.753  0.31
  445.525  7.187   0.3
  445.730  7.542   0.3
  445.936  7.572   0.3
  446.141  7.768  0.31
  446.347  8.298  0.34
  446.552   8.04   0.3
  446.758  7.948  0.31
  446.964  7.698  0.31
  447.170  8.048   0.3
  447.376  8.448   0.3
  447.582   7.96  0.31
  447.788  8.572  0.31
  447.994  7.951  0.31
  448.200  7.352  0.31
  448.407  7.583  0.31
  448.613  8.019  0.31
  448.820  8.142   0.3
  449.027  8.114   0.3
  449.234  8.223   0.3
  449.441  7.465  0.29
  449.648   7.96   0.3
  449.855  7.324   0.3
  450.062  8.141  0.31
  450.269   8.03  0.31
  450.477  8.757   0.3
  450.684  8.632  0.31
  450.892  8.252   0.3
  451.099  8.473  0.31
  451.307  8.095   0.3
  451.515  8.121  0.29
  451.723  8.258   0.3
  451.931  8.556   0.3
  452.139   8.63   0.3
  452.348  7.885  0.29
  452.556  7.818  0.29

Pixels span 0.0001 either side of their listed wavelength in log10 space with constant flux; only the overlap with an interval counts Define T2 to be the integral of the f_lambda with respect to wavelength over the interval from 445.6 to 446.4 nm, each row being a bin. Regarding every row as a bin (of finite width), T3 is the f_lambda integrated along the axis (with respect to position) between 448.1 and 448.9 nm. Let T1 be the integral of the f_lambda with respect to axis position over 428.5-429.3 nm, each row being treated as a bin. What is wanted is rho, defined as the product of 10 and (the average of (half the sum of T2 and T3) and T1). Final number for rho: 55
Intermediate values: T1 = 4.9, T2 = 6.2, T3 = 6.2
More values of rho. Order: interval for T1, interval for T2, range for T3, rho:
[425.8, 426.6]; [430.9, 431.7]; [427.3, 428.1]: 53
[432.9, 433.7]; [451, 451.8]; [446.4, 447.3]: 65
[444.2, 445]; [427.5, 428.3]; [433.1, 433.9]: 59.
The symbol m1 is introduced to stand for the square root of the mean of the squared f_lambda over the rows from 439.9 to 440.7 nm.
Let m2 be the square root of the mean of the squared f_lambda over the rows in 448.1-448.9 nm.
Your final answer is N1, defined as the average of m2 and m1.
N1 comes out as 7.3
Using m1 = 6.83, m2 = 7.8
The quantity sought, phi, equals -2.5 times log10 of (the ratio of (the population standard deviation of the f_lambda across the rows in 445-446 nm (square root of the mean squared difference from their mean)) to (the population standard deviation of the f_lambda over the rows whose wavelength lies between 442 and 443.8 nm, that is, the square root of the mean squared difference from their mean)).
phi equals 0.2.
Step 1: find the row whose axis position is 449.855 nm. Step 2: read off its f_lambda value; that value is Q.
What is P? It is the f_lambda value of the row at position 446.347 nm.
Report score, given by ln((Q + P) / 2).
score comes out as 2.06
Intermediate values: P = 8.298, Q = 7.324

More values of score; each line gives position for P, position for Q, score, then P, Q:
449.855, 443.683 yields 2.04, 7.324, 8.107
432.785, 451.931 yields 2.11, 7.862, 8.556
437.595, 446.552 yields 1.99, 6.597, 8.04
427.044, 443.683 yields 1.98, 6.406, 8.107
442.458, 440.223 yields 2.06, 8.167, 7.518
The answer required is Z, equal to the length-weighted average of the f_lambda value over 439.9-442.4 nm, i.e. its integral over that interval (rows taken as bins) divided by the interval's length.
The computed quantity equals 7.4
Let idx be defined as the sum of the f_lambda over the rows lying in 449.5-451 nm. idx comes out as 57.1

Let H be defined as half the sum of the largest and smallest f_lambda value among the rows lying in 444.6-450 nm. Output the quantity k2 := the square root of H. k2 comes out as 2.81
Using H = 7.9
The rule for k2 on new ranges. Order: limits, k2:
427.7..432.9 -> 2.47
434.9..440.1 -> 2.57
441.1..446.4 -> 2.78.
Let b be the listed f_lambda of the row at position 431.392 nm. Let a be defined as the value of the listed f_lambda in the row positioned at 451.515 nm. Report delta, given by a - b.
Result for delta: 2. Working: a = 8.121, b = 5.738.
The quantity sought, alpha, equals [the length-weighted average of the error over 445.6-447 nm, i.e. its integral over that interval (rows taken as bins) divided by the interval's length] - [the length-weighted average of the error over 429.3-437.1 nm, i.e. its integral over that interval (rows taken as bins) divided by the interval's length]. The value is -0.04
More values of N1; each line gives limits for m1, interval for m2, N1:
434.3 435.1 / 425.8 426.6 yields 7.0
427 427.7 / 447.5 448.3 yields 7.2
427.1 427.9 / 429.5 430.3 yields 6.0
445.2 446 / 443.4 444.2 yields 7.7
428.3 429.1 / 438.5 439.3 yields 6.7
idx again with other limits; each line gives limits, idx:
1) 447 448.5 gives 55.9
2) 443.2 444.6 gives 54.8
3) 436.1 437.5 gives 51.7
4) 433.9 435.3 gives 45.7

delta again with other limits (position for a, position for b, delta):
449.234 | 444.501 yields 0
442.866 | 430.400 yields 3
